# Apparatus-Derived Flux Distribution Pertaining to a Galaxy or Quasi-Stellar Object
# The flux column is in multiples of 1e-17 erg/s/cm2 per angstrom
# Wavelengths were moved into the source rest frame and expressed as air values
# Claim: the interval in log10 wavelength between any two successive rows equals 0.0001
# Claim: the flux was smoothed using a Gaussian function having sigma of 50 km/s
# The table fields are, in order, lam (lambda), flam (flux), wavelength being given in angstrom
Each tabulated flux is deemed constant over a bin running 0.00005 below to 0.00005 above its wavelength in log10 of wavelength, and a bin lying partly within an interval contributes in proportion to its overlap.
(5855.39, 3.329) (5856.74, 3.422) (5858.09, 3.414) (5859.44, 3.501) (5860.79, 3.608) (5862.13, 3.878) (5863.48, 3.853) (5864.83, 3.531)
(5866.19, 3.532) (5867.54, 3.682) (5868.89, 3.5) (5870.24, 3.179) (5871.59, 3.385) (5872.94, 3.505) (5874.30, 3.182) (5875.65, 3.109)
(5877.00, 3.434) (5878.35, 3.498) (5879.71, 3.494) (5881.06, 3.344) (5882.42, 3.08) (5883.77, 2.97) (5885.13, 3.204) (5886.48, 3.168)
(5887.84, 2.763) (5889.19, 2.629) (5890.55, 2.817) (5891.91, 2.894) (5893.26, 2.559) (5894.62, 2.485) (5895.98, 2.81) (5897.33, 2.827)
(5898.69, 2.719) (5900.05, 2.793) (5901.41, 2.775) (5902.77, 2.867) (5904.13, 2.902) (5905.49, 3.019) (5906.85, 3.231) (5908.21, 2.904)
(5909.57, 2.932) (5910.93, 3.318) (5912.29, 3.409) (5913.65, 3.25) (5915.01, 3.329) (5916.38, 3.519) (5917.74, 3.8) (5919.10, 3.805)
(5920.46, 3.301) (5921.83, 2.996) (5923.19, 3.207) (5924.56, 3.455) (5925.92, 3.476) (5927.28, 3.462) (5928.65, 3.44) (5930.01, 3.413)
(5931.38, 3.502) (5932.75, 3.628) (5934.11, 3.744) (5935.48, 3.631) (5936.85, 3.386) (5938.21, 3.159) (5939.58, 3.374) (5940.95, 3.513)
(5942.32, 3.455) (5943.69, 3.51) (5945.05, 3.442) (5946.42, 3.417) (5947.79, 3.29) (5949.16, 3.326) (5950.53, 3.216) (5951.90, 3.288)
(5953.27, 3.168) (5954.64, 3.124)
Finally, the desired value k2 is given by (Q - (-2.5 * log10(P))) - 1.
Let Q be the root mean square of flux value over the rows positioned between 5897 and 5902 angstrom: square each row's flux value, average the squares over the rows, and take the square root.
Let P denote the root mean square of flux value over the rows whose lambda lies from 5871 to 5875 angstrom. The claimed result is 3.1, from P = 3.36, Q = 2.78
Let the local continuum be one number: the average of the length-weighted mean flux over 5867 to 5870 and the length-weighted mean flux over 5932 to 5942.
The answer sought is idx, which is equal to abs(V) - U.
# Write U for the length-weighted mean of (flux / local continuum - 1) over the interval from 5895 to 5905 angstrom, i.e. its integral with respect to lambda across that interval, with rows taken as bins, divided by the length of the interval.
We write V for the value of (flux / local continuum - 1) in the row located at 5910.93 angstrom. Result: 0.25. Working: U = -0.20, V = -0.05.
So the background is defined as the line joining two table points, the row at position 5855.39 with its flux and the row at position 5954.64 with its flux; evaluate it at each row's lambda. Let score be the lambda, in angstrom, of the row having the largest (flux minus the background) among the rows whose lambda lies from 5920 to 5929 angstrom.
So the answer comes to 5925.92 angstrom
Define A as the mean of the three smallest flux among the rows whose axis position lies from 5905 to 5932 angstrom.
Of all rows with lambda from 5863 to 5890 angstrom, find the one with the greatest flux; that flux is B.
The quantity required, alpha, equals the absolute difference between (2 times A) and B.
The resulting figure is 2.0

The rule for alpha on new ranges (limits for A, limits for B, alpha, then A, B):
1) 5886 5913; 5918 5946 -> 1.3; 2.6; 3.805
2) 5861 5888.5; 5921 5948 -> 2.1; 2.9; 3.744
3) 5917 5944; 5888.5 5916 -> 2.8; 3.1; 3.409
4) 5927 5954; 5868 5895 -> 2.9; 3.2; 3.505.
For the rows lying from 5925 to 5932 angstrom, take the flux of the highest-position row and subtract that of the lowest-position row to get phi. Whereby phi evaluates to 0.03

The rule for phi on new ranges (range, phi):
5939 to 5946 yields 0.07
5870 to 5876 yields -0.07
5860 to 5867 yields -0.08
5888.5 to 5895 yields -0.14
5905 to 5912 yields 0.30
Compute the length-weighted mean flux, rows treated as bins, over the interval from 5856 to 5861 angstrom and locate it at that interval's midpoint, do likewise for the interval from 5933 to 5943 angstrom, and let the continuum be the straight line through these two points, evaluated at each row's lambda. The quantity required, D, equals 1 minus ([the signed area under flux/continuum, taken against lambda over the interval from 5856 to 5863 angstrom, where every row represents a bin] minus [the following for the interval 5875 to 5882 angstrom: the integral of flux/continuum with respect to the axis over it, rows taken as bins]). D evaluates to 0.6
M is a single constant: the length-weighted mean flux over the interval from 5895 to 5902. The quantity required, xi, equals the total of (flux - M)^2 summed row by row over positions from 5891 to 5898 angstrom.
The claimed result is 0.1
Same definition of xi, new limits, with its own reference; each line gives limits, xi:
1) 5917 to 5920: 2.1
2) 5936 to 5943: 1.9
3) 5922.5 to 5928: 1.6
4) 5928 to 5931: 0.9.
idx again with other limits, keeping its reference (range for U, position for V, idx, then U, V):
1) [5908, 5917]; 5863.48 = 0.17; -0.07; 0.10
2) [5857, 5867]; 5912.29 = 0.00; 0.03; -0.03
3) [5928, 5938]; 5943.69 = 0.00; 0.00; 0.00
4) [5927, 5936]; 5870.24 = 0.08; 0.01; -0.09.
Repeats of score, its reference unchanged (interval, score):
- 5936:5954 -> 5943.69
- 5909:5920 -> 5919.10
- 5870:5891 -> 5878.35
